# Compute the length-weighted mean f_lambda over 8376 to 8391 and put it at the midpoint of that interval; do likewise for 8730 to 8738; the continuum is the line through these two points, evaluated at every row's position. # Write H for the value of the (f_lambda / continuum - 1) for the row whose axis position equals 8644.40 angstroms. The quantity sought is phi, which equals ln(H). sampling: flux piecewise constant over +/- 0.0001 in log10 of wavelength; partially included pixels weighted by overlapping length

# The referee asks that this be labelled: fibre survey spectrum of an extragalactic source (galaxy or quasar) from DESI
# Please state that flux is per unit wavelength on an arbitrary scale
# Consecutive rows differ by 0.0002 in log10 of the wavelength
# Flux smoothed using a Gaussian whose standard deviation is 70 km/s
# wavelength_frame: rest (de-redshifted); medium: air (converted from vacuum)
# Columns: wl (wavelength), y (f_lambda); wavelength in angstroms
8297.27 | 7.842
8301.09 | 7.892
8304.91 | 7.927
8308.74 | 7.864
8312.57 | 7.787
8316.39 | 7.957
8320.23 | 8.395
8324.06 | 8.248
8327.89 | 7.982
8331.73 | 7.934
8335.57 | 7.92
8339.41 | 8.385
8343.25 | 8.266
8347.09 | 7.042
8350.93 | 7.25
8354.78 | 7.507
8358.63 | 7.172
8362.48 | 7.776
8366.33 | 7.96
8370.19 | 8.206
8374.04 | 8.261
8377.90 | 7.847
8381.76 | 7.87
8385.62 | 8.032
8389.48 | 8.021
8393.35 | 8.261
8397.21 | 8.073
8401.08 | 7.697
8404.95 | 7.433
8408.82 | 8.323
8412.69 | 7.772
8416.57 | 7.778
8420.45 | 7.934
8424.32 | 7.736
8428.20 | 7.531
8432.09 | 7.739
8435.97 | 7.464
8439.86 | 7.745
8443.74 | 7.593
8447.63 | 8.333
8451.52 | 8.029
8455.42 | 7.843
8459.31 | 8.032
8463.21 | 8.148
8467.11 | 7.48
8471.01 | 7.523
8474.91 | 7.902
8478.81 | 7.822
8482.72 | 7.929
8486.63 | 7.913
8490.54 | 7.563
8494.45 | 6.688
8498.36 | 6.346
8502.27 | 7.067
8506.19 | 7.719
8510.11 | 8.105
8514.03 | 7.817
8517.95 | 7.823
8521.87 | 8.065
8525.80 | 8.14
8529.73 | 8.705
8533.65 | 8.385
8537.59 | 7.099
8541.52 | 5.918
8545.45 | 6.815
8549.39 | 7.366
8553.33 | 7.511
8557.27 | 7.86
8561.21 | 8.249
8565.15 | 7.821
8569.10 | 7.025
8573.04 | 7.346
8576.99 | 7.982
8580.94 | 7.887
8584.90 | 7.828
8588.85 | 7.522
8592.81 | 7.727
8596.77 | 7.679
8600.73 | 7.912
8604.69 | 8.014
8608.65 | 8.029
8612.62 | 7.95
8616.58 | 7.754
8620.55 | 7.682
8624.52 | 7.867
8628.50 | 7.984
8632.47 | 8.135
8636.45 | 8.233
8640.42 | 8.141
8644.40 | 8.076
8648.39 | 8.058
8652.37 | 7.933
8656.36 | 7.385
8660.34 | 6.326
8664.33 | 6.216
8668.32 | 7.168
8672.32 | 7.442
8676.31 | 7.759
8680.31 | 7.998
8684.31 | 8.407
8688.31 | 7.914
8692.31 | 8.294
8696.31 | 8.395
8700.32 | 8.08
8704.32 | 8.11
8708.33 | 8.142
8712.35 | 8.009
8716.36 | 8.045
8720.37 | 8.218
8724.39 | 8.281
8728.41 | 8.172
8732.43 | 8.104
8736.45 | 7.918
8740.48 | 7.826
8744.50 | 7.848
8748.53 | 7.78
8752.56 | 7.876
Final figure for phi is -4.7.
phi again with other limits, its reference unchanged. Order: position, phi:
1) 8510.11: -4.1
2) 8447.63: -3.1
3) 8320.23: -2.8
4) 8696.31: -3.1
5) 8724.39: -3.4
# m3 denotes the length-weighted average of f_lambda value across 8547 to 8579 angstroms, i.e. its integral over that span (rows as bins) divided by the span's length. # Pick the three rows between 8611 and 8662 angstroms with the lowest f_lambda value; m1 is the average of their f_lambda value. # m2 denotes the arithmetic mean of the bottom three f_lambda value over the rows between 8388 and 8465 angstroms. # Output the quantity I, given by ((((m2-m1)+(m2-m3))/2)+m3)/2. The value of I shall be 3.9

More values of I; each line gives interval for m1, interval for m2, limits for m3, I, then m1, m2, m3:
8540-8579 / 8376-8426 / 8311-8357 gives 4.1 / 6.6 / 7.62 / 7.89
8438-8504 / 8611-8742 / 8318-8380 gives 3.6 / 6.7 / 6.57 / 7.88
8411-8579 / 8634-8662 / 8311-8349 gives 4.0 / 6.3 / 7.21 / 7.99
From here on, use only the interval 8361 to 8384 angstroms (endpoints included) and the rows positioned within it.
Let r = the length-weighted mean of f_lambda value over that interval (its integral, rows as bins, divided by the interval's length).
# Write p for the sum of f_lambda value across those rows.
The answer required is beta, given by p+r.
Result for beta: 56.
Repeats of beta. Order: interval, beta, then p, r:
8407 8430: 55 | 47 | 7.85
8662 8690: 60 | 53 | 7.54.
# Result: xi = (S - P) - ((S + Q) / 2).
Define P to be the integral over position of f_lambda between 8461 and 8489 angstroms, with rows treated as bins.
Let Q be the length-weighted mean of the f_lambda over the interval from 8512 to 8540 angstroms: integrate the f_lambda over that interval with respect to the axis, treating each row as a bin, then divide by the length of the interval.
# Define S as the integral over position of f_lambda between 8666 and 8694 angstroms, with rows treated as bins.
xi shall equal -113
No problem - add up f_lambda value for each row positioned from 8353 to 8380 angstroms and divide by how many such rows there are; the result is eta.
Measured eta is 7.82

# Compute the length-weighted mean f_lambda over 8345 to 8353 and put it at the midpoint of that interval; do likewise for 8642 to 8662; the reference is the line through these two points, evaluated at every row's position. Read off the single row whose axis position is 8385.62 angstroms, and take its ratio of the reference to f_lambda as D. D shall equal 0.90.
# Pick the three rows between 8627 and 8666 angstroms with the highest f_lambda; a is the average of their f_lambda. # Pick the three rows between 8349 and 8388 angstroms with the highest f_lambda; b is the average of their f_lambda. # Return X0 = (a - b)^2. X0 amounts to 0.000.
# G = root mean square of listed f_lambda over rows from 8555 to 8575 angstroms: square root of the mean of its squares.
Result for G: 7.7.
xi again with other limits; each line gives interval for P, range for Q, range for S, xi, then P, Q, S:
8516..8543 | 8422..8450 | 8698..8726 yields -100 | 210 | 7.74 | 228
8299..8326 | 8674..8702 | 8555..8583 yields -112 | 216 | 8.11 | 217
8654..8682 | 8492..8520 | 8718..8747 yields -88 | 201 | 7.37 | 233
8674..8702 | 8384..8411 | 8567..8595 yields -125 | 227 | 7.98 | 213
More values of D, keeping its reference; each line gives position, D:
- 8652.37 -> 0.96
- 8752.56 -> 0.98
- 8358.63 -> 1.00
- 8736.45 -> 0.97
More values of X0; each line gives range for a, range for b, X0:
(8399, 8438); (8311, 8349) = 0.114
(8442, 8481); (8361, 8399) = 0.005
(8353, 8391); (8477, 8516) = 0.034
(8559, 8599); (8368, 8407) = 0.041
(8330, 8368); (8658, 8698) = 0.026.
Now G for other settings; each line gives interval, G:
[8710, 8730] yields 8.1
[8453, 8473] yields 7.8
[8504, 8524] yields 7.9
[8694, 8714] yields 8.1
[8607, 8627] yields 7.9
